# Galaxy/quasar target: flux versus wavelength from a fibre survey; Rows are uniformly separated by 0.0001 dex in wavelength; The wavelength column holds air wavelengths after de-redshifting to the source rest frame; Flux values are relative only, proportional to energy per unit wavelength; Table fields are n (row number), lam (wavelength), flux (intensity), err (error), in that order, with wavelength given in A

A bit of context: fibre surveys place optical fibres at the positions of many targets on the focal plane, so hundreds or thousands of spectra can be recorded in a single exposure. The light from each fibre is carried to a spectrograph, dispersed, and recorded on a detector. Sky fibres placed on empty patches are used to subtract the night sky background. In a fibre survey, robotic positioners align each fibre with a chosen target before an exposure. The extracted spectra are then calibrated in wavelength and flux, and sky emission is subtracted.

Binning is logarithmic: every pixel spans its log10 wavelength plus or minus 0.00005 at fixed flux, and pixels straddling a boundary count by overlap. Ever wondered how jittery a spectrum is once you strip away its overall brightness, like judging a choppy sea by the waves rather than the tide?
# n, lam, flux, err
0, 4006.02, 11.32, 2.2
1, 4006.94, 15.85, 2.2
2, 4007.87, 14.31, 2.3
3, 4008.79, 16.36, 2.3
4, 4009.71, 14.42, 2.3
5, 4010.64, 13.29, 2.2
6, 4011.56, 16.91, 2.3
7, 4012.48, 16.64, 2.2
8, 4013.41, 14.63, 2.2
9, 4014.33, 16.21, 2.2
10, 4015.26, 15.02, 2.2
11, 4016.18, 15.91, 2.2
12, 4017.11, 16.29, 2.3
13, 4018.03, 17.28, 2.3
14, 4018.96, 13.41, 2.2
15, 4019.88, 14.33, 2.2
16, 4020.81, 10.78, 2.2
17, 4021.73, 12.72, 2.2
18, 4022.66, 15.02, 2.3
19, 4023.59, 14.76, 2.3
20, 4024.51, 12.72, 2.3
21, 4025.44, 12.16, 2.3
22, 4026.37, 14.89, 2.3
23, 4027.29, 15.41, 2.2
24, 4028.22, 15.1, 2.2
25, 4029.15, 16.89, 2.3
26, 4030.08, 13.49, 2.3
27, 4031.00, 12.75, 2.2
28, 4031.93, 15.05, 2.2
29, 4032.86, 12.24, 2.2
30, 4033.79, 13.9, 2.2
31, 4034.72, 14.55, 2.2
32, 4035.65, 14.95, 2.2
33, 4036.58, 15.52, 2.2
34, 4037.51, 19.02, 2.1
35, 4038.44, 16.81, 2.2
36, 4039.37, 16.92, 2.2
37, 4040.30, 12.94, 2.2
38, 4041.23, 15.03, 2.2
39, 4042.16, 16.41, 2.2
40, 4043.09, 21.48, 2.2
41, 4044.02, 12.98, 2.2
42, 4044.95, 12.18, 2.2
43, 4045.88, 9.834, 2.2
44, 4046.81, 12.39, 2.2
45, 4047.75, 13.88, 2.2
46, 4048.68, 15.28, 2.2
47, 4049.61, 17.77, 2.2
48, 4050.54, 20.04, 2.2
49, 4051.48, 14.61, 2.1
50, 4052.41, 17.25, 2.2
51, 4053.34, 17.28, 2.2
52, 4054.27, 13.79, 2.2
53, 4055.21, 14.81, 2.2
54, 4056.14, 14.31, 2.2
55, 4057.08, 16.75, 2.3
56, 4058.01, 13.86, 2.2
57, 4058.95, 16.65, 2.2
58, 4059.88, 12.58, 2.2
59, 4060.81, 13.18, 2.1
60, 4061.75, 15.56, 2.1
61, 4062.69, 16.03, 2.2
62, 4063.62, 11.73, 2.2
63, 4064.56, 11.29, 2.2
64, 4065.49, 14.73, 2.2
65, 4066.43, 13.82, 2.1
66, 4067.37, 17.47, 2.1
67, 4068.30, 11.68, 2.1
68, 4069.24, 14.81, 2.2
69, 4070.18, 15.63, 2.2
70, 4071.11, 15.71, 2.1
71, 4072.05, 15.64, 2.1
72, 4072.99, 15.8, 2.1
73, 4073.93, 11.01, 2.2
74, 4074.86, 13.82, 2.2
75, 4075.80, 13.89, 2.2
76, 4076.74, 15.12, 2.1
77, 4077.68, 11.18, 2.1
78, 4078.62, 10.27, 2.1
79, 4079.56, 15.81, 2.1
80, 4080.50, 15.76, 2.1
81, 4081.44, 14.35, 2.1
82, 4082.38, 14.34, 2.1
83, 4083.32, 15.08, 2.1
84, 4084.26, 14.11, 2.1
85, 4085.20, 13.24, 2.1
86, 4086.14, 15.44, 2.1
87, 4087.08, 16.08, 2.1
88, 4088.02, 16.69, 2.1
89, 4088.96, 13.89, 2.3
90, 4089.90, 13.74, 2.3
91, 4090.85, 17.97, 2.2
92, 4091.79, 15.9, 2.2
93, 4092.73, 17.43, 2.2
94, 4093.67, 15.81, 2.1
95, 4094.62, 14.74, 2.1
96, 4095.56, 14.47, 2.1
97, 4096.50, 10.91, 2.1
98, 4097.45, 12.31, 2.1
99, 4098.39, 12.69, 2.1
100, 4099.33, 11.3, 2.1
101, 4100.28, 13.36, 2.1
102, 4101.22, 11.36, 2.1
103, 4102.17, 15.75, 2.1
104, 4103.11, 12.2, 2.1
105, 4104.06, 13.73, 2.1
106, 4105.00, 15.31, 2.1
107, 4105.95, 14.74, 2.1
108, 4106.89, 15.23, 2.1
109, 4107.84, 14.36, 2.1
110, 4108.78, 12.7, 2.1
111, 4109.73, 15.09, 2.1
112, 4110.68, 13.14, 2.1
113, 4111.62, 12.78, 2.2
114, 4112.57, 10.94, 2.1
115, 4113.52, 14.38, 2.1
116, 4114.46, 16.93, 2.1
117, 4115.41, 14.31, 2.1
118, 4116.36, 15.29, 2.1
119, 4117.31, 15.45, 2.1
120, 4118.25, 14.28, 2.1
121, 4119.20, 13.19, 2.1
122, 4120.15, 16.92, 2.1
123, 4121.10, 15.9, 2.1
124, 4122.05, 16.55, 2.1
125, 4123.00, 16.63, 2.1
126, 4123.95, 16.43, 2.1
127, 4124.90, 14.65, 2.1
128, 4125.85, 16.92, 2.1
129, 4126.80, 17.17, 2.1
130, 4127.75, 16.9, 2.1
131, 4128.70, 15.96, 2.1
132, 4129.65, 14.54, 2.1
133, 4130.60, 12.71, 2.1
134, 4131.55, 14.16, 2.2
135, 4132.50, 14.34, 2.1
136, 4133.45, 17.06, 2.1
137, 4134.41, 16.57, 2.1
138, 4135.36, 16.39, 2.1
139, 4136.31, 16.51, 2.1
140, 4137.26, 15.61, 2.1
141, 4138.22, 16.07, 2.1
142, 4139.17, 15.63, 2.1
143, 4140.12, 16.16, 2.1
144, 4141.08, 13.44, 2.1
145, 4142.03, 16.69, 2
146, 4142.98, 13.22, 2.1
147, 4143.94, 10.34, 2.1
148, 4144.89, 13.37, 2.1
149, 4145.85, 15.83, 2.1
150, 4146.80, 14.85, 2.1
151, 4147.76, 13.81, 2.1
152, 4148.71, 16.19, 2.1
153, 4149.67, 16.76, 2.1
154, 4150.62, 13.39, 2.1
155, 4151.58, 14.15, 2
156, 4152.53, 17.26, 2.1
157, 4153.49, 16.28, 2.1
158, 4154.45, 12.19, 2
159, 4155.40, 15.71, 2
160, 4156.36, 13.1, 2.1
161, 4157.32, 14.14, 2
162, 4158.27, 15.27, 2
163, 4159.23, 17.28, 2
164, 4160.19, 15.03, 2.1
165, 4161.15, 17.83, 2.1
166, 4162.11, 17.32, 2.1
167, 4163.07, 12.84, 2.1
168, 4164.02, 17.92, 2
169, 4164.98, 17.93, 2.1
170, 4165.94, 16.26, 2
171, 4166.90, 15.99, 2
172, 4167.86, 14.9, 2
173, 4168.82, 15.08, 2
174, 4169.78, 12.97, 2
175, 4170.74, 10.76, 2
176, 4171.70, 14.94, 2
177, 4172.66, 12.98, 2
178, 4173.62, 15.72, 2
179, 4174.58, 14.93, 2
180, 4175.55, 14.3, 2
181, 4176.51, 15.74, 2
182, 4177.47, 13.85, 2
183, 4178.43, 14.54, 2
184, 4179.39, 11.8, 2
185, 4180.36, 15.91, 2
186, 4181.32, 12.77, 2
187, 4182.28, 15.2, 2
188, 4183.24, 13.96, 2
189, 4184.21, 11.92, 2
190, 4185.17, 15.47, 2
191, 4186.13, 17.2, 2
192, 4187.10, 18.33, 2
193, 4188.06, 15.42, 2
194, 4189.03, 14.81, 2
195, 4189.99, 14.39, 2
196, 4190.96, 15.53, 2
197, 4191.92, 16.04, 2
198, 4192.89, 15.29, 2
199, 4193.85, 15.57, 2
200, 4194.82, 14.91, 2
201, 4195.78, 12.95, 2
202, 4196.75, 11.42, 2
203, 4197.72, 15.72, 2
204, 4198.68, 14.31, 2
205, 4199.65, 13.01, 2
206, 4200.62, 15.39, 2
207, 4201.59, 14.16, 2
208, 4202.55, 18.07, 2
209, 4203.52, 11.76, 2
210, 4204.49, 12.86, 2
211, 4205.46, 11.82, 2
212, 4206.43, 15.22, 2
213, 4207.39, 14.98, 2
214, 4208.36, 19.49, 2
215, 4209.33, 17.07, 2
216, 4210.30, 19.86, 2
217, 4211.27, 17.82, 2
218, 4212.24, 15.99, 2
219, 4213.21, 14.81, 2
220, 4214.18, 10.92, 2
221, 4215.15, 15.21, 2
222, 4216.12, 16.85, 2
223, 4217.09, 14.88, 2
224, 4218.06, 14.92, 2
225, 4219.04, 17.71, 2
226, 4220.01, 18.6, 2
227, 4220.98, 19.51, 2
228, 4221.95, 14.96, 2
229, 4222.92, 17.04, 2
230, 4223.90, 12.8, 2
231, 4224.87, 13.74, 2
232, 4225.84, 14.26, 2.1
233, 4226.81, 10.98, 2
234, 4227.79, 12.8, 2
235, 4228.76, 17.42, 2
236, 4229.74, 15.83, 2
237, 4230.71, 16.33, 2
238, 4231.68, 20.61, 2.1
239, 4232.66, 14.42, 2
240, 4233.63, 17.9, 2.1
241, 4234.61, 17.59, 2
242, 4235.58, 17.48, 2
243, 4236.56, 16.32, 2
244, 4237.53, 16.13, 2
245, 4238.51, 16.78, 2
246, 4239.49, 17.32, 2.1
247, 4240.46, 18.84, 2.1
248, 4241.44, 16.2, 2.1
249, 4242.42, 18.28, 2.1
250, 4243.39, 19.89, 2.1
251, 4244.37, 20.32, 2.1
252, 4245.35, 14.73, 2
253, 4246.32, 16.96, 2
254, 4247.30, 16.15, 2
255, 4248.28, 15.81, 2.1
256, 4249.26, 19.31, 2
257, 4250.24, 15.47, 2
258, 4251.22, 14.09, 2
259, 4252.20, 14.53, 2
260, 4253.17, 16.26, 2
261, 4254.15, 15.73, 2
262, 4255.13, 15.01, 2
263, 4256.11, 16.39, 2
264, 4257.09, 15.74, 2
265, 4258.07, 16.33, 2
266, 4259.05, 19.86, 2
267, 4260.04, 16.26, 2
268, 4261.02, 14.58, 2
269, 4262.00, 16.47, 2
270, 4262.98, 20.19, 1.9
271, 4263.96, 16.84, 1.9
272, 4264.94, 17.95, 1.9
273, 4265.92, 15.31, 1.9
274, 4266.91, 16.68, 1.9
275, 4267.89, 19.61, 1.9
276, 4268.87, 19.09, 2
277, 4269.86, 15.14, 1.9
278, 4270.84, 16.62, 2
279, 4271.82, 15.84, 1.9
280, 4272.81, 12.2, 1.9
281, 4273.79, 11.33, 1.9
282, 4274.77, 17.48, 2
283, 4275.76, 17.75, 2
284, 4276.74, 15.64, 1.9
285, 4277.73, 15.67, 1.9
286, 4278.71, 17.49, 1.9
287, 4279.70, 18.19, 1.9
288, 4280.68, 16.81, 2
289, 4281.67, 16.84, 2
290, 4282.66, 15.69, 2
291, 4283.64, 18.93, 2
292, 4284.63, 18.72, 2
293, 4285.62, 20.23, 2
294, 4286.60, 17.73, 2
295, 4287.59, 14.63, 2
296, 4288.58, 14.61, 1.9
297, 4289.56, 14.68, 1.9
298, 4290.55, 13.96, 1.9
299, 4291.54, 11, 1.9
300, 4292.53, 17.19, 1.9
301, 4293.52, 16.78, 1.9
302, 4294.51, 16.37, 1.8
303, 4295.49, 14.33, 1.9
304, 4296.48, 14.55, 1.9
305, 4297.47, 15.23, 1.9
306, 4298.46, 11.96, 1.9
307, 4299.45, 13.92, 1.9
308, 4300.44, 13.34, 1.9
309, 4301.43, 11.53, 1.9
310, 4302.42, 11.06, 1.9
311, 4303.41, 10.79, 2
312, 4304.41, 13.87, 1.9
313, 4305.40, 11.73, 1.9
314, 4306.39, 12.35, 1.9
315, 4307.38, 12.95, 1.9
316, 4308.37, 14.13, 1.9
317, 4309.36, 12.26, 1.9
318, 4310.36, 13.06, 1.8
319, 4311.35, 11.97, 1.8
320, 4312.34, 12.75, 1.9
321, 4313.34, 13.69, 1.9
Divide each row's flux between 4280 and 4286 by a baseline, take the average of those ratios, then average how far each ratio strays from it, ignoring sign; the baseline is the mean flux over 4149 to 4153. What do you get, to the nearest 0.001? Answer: 0.092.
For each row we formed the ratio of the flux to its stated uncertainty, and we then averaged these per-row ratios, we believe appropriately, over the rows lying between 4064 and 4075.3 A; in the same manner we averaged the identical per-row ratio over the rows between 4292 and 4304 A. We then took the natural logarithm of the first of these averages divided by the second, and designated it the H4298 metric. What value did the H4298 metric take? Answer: -0.10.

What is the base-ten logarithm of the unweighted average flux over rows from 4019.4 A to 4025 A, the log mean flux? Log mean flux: 1.13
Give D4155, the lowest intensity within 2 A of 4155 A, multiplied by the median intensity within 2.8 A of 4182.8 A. 178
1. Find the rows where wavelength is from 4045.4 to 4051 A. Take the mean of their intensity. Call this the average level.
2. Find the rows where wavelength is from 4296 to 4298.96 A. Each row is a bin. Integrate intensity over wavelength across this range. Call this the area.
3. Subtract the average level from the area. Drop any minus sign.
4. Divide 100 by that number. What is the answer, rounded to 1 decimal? 3.8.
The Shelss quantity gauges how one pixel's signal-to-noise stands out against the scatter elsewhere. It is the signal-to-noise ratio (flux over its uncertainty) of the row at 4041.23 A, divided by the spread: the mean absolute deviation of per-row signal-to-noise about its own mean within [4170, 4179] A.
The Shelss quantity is 12.3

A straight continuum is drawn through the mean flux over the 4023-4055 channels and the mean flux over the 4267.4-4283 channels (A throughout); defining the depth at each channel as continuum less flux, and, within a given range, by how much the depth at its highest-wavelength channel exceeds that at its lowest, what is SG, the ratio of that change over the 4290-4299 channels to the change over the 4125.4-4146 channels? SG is 1.7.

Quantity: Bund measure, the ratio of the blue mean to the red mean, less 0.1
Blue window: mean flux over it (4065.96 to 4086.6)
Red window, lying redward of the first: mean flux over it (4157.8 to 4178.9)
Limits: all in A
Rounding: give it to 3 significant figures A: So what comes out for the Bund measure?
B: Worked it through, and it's 0.839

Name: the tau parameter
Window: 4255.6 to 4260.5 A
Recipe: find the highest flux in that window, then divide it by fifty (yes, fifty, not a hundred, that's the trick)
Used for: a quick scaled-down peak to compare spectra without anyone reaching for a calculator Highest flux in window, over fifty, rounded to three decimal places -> 0.397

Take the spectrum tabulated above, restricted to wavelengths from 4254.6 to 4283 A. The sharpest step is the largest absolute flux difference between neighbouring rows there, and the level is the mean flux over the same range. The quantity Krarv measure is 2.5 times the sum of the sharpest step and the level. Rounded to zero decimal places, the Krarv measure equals 57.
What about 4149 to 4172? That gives 51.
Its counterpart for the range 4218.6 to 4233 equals 55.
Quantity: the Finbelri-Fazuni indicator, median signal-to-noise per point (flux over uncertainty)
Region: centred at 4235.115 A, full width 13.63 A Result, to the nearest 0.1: 8.3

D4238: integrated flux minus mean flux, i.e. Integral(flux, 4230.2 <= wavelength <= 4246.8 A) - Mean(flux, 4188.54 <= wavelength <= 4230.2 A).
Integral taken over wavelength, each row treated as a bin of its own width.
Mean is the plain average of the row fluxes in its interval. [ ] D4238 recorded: 274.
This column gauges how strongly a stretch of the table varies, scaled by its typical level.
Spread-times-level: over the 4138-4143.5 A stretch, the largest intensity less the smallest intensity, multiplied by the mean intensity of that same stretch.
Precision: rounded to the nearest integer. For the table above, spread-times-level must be 53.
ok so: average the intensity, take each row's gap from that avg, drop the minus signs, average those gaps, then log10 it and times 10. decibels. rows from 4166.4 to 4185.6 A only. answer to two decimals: 0.96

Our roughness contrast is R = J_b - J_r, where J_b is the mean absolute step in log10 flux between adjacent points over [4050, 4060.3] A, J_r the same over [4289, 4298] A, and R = 0.018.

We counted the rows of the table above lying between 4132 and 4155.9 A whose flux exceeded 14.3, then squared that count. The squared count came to 289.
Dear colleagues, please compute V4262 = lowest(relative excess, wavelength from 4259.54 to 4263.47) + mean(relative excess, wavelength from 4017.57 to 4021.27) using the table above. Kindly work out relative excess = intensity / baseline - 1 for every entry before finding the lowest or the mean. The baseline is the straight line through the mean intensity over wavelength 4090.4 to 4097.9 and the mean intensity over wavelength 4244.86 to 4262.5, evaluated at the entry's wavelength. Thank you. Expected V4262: -0.128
